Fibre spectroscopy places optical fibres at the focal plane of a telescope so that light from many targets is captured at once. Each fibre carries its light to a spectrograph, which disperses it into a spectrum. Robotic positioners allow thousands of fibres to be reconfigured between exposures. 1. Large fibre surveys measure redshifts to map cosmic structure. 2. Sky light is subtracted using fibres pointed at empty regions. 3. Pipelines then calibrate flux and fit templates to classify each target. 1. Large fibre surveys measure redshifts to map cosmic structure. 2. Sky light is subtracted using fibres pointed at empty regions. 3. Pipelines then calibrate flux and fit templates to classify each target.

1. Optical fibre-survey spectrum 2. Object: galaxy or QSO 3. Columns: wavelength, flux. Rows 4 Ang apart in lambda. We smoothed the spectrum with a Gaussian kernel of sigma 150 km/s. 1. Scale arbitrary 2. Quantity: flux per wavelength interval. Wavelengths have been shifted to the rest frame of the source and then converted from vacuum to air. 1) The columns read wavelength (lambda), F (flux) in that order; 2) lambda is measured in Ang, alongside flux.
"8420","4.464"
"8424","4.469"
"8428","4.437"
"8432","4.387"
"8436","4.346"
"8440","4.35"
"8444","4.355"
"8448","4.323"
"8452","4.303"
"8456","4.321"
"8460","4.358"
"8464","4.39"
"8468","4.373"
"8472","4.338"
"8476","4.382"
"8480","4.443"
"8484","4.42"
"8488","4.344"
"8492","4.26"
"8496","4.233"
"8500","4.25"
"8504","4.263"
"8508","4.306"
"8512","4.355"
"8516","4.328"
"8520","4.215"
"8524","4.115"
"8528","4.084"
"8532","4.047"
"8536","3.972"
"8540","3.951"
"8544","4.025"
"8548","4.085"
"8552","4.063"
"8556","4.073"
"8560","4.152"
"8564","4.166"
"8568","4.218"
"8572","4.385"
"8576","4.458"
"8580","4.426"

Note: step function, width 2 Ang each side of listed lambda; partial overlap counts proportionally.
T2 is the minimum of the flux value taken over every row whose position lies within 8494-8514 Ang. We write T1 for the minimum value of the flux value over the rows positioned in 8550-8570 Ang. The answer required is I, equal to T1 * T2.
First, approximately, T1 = 4.063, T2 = 4.233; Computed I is 17.2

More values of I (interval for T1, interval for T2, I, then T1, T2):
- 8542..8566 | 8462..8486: 17.5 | 4.025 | 4.338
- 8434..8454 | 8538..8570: 17.0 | 4.303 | 3.951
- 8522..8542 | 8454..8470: 17.1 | 3.951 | 4.321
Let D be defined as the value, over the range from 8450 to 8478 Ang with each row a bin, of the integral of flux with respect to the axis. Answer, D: 122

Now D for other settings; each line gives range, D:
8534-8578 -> 182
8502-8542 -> 167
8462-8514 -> 225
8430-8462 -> 139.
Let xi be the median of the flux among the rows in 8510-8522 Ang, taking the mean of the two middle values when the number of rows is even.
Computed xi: 4.33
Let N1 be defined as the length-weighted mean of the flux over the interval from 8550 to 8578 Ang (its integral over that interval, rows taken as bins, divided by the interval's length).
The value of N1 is 4.22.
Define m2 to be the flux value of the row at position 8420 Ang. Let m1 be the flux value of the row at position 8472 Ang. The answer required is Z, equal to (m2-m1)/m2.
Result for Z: 0.028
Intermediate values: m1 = 4.338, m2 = 4.464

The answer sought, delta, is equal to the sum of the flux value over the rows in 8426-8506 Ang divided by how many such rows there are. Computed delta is 4.34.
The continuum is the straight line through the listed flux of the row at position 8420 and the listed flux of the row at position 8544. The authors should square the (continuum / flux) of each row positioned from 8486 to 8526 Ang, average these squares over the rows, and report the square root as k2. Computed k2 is 0.975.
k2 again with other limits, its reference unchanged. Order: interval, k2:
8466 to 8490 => 0.972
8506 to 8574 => 0.975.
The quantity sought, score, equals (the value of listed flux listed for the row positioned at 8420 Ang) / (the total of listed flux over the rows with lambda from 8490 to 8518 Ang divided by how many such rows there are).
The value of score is 1.042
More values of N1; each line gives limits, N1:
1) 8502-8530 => 4.24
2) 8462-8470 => 4.38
